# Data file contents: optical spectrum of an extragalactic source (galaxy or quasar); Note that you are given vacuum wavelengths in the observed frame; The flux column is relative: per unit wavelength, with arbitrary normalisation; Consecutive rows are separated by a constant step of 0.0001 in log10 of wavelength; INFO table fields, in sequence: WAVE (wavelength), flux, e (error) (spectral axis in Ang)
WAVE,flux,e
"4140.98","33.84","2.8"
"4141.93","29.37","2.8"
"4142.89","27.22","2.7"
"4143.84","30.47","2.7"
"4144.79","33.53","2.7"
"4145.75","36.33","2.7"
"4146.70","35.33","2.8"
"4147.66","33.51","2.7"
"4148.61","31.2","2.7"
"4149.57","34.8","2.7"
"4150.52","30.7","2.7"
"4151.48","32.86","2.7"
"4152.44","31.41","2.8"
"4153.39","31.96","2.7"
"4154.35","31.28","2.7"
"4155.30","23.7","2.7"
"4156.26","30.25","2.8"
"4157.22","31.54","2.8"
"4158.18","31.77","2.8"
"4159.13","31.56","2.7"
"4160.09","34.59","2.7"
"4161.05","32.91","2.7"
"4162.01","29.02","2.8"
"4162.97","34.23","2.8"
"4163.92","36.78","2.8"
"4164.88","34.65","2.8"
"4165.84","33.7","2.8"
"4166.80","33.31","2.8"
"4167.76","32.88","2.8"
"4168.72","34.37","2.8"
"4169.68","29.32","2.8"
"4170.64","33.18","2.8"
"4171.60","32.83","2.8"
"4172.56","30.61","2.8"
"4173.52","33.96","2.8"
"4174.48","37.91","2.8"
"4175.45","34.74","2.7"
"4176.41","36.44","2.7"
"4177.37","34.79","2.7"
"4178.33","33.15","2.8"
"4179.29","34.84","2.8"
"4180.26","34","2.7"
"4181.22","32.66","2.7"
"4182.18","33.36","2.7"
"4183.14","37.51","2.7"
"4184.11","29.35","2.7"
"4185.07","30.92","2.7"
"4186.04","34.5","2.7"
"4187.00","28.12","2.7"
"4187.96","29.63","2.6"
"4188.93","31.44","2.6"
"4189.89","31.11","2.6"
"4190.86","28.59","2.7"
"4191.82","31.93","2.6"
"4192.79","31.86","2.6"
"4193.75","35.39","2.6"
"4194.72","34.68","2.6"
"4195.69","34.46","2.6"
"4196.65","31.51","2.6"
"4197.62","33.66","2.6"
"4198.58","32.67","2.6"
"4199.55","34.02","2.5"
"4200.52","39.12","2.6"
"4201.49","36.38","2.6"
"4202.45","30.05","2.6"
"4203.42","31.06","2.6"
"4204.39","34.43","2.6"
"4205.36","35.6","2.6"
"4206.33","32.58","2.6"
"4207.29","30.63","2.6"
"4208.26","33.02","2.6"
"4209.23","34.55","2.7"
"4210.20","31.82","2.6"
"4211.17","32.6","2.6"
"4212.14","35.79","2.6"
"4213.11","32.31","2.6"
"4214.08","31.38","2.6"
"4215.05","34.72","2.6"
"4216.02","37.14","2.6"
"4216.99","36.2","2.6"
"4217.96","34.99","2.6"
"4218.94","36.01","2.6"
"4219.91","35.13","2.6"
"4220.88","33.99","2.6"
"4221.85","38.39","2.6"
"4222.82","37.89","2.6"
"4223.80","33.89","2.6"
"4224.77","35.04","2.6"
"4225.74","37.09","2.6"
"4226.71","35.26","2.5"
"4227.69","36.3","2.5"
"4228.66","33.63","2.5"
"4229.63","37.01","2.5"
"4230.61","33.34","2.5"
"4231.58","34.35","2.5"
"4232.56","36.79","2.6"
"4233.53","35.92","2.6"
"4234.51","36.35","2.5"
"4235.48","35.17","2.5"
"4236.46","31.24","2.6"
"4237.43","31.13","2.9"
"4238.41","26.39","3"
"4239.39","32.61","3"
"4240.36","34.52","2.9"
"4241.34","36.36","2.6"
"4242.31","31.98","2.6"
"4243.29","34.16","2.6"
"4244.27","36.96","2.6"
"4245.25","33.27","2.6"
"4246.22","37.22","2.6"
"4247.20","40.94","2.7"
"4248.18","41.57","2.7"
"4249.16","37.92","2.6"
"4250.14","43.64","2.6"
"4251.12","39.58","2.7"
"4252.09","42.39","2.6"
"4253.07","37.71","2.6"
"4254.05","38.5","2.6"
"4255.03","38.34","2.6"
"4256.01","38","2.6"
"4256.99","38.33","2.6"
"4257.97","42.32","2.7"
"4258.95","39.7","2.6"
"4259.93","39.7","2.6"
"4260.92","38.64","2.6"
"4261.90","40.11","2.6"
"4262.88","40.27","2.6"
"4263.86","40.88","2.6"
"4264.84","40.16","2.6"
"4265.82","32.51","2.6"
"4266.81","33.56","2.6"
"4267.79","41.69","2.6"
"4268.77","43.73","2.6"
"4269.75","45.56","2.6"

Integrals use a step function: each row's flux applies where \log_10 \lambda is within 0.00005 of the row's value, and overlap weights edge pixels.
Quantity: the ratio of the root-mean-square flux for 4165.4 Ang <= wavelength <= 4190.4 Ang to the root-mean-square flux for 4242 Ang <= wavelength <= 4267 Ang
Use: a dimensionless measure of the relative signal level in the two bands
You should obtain 0.86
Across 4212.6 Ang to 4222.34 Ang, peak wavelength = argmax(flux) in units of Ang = 4221.85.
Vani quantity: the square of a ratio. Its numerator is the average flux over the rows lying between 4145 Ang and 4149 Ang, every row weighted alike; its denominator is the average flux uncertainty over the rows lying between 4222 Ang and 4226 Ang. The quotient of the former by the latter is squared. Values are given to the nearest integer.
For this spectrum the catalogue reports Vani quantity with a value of 172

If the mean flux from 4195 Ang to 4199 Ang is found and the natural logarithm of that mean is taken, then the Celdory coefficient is 3.50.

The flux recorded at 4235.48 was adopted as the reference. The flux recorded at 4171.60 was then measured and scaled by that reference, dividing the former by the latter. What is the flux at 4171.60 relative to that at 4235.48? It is 0.93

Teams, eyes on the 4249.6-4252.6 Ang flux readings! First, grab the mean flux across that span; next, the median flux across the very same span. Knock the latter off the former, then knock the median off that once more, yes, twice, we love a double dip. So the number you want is -42.9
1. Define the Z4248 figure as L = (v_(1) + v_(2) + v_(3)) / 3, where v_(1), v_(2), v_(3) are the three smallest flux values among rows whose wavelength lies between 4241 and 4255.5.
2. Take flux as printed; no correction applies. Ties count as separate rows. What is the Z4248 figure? 33.1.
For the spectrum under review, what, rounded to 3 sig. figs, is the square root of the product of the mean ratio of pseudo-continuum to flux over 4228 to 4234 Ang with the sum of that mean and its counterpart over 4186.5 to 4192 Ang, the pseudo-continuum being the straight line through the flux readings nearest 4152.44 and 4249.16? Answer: 1.51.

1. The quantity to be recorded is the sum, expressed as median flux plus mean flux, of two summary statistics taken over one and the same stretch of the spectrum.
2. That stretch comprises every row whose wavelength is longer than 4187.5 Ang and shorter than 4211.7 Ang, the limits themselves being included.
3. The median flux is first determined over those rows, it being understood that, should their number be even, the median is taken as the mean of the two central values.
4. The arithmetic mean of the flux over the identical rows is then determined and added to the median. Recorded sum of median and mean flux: 66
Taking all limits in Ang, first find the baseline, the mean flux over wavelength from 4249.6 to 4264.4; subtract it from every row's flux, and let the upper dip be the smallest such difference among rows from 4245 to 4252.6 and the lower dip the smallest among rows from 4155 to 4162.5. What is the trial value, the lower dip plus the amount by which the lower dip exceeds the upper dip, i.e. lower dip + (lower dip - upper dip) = -26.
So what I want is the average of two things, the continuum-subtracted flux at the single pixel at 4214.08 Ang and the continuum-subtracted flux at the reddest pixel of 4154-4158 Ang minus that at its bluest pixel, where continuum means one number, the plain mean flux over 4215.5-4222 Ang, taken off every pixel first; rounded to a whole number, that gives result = -2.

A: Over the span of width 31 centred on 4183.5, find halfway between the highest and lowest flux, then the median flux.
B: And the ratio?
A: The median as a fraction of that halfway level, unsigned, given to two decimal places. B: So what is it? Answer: 1.00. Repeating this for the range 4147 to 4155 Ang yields 0.97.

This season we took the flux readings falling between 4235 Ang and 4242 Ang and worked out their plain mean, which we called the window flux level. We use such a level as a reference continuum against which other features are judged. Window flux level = 32.5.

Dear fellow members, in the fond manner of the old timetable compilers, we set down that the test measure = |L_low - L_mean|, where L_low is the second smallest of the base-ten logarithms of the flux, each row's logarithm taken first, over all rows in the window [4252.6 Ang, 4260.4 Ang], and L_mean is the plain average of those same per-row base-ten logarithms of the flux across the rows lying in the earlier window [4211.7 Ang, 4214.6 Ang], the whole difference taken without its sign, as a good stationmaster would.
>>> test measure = 0.060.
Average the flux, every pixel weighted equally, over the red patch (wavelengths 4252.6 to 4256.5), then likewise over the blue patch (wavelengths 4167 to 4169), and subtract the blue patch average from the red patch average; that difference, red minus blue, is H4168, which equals 5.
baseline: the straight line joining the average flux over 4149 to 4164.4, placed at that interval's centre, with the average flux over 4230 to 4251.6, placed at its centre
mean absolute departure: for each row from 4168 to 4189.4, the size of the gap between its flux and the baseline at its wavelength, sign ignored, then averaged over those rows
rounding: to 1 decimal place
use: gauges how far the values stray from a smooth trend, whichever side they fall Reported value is 2.2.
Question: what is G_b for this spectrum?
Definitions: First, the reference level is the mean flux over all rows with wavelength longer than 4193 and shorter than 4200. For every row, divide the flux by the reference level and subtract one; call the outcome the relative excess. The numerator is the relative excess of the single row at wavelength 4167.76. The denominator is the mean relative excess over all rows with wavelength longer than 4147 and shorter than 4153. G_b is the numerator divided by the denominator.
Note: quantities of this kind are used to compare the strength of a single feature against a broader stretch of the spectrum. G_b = 0.7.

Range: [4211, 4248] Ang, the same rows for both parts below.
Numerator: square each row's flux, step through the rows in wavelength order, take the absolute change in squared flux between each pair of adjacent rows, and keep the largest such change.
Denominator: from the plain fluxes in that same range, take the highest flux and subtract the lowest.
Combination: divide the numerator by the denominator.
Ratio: 25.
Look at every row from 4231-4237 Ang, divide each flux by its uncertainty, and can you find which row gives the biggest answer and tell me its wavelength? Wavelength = 4234.51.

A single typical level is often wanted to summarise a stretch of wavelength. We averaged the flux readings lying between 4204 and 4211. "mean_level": 33.2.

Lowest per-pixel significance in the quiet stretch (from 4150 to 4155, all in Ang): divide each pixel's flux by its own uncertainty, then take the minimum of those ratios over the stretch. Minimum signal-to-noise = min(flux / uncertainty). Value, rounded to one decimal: 11.2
